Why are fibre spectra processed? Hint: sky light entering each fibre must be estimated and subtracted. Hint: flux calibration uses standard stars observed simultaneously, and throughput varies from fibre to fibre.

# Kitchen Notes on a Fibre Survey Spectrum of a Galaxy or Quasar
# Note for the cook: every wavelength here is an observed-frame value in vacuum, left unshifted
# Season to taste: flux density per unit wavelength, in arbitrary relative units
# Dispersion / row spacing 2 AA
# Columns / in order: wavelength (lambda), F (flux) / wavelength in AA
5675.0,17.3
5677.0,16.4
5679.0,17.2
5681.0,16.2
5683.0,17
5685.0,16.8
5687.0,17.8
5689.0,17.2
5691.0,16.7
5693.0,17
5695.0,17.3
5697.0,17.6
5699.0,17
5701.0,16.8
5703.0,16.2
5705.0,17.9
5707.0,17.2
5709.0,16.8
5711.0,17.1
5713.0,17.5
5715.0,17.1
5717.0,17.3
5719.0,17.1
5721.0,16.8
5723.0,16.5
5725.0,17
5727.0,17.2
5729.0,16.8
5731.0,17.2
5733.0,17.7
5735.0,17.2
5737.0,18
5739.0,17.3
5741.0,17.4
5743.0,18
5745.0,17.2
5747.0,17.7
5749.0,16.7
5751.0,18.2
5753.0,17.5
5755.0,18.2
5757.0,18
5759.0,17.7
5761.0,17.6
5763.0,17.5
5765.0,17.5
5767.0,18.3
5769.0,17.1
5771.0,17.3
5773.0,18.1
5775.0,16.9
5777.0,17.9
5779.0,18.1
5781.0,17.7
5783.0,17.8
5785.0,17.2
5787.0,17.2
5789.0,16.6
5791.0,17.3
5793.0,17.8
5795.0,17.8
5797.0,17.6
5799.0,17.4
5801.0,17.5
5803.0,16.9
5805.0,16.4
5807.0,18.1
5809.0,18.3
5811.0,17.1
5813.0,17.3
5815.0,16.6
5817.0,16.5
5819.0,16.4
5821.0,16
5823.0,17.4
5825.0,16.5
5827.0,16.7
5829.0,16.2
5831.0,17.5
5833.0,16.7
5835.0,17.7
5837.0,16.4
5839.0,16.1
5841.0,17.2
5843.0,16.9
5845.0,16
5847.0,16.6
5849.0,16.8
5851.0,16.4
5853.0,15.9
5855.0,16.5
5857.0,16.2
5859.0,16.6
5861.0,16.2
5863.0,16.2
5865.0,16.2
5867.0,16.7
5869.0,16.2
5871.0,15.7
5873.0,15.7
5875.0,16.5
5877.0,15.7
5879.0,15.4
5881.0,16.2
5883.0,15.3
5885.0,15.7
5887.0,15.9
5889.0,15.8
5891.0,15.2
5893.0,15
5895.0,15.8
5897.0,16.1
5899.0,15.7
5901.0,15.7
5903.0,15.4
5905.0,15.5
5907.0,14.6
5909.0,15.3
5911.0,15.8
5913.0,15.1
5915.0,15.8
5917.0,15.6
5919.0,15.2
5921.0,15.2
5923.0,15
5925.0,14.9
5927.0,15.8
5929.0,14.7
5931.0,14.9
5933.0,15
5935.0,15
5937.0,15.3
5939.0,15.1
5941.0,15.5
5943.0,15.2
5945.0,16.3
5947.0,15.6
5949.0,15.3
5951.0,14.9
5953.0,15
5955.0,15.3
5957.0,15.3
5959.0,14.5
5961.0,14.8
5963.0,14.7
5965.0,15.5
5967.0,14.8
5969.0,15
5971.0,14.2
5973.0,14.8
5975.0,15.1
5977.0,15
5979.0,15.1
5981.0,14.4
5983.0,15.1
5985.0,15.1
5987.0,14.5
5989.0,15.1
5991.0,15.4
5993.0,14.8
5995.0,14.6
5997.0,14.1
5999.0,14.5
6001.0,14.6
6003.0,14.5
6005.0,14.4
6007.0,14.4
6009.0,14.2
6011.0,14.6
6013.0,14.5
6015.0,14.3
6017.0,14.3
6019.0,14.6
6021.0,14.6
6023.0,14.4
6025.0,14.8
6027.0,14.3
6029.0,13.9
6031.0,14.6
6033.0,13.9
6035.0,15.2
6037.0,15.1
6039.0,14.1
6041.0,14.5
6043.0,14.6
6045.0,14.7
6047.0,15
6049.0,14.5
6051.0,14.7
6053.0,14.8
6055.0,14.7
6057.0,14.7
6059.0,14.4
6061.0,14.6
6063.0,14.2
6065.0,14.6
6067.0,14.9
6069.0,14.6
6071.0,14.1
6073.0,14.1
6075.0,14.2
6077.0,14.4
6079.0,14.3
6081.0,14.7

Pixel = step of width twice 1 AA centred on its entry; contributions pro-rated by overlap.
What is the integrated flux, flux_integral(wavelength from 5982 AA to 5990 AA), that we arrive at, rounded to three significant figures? 120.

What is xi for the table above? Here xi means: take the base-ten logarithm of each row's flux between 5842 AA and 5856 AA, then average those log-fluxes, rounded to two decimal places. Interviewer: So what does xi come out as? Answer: 1.22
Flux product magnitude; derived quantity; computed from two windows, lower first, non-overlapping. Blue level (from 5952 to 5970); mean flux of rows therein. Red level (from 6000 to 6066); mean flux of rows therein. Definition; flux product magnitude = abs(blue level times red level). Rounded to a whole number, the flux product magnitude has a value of 218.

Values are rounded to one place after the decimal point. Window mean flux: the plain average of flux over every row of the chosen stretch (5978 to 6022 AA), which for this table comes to 14.6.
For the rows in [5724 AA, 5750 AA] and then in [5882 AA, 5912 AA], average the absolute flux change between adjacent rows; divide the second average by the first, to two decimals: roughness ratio 0.73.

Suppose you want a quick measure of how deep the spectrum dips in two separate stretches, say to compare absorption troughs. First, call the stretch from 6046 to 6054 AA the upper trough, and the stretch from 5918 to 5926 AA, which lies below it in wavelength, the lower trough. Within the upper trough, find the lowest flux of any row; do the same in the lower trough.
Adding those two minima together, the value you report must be 29.4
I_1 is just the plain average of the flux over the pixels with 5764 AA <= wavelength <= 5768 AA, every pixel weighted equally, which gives 17.9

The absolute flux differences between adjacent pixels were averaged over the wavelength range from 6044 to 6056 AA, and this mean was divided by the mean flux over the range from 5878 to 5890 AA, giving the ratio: 0.015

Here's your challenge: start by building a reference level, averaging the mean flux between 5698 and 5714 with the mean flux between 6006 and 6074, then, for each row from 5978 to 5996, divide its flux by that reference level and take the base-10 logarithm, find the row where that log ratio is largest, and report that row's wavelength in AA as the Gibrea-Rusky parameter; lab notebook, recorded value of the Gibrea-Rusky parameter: 5991.0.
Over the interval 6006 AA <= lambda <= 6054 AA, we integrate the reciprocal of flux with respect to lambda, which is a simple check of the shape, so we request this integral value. 3.3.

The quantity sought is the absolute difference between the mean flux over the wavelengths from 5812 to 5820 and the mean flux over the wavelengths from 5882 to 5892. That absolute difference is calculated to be 1.1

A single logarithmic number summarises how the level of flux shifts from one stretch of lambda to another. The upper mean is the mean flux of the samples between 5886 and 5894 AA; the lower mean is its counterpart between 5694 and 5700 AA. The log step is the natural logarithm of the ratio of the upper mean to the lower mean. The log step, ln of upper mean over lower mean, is -0.111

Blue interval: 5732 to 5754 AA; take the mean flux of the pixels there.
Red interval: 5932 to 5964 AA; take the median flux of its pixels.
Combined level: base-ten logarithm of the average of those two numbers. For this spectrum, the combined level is 1.213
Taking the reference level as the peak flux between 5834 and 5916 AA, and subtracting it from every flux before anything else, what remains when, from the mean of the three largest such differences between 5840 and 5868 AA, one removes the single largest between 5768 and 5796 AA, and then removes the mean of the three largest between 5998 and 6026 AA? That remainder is 1.9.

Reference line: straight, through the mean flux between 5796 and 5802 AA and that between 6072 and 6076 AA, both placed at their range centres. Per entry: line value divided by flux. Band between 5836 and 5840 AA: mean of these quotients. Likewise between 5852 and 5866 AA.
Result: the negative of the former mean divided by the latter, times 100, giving -102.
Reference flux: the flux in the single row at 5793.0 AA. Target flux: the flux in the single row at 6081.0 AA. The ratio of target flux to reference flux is 0.83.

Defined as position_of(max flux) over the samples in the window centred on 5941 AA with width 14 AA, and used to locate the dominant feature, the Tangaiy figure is 5945.0 AA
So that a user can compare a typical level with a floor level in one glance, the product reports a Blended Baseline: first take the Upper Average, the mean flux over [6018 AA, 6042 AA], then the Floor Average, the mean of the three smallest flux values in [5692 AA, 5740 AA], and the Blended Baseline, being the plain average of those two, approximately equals 15.5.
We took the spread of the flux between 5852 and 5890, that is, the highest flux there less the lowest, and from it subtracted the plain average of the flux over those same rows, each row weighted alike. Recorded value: -14.6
